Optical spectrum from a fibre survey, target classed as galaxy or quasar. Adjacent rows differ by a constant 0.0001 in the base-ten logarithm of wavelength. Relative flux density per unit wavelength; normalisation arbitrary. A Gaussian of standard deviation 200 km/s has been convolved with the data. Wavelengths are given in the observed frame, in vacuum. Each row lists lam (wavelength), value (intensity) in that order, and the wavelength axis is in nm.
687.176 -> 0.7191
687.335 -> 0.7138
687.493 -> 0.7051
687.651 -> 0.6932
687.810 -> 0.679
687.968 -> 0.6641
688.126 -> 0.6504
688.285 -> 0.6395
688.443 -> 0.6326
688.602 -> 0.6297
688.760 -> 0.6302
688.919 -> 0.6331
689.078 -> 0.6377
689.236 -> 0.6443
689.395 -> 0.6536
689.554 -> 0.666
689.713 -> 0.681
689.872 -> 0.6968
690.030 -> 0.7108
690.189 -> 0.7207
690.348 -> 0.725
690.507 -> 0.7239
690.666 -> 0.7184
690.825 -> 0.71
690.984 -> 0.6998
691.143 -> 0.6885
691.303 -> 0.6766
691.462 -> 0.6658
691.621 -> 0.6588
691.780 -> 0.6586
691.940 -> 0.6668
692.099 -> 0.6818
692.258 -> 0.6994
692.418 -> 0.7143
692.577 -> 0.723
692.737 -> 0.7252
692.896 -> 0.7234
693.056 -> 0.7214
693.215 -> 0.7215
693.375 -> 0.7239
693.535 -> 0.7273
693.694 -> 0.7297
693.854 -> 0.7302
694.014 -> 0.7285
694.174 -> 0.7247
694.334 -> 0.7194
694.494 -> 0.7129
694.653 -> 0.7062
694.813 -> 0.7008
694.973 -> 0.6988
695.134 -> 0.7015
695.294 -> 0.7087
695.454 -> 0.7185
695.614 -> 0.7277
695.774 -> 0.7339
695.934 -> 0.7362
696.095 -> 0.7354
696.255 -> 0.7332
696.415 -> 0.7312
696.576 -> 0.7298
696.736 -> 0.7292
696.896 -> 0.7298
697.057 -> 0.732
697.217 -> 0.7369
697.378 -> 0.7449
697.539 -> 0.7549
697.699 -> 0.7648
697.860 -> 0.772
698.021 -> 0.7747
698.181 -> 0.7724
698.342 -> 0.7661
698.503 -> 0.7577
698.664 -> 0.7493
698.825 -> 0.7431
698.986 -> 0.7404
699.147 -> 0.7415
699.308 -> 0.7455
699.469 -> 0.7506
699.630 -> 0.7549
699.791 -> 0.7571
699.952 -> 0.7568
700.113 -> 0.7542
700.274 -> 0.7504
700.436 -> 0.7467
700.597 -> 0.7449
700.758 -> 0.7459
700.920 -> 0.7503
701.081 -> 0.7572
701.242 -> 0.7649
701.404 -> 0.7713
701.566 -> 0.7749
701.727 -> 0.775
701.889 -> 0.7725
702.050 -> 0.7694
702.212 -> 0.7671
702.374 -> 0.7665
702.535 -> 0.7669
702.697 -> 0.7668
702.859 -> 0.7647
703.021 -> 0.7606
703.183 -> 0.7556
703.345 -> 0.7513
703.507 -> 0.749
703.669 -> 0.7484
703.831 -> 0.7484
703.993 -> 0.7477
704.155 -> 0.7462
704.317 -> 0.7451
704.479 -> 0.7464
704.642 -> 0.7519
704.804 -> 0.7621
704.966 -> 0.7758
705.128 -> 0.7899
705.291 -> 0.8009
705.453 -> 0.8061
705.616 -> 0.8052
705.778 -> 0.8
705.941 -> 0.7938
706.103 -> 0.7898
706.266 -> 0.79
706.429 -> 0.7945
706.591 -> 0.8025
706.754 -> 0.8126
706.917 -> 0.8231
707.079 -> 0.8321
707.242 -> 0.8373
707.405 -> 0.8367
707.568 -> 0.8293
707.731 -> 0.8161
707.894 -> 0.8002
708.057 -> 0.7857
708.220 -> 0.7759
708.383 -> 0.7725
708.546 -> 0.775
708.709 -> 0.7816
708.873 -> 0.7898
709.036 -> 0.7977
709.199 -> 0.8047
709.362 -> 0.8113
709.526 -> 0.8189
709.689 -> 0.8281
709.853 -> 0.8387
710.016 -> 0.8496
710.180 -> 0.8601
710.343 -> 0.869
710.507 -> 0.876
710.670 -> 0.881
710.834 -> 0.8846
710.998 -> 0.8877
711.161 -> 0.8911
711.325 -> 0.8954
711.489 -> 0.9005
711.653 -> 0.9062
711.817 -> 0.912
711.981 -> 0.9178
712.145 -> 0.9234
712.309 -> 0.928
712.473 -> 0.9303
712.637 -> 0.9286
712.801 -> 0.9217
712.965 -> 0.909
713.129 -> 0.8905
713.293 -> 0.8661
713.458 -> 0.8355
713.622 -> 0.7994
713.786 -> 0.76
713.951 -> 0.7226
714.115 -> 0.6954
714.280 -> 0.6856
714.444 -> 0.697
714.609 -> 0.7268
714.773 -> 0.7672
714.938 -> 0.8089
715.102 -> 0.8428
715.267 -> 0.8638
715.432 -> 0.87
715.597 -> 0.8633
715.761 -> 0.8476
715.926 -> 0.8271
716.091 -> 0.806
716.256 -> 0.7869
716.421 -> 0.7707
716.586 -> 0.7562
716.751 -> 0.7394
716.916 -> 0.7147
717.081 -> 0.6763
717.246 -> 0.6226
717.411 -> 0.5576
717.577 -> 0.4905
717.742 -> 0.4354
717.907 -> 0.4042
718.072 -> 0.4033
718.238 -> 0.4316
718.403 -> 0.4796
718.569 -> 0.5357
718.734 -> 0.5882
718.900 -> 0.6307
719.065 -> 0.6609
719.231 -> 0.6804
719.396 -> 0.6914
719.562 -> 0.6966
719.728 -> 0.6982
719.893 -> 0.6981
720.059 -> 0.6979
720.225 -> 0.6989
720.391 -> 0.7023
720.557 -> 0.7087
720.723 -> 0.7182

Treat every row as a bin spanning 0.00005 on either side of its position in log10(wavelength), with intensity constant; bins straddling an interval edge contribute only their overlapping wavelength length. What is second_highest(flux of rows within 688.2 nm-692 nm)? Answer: 0.7239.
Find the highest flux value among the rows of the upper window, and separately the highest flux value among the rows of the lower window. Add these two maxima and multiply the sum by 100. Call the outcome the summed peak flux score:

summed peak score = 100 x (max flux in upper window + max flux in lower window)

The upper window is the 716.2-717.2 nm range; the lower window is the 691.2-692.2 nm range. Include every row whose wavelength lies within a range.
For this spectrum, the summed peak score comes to 147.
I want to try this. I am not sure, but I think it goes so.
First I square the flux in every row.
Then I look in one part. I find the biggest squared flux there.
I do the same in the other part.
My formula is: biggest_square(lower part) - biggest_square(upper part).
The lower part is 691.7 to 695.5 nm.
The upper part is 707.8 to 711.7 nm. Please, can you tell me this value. -0.29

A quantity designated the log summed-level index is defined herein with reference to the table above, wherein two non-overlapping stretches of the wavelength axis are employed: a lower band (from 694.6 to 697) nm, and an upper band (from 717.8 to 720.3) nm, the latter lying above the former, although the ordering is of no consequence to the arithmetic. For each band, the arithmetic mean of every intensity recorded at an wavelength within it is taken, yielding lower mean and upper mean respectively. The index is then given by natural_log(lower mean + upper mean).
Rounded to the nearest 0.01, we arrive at 0.28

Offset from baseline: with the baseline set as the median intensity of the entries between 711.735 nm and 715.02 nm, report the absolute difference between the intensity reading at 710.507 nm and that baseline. 0.025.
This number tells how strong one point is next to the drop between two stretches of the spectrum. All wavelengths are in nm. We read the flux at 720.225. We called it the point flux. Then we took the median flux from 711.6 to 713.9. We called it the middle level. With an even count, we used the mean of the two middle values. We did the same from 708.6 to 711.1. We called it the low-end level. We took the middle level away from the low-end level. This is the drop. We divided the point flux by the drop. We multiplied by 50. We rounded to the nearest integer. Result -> -487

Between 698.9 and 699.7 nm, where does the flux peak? 699.630 nm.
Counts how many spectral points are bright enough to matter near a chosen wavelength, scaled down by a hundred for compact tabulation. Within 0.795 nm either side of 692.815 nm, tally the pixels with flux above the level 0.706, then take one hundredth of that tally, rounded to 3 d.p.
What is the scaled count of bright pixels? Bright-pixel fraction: 0.080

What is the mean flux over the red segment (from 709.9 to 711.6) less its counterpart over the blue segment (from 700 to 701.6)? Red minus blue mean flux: 0.12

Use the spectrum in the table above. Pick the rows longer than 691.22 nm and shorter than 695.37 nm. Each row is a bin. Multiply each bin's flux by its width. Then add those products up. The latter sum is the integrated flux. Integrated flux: 2.9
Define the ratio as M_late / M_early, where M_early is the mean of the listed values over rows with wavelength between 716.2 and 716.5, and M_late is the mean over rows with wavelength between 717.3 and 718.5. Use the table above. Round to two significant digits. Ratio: 0.59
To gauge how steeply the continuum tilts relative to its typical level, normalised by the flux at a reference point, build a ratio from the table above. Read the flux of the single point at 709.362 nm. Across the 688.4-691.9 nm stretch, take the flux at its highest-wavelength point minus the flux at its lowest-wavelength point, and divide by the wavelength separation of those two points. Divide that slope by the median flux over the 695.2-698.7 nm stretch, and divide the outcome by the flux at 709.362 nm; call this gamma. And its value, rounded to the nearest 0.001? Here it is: 0.013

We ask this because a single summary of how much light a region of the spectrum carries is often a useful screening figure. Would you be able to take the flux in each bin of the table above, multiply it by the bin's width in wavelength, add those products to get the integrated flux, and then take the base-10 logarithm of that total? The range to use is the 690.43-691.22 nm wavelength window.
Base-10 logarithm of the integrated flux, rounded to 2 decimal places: -0.25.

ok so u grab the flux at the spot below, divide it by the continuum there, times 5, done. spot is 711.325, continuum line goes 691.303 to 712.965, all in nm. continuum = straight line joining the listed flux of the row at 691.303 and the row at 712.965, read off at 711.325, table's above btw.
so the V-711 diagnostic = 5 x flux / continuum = 5.02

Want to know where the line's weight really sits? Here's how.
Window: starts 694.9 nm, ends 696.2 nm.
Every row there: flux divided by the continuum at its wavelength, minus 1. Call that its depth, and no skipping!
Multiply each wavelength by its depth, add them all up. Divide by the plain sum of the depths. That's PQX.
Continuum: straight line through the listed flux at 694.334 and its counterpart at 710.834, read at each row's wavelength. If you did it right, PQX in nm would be 695.20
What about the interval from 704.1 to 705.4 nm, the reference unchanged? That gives 704.62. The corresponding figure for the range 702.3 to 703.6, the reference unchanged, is 703.02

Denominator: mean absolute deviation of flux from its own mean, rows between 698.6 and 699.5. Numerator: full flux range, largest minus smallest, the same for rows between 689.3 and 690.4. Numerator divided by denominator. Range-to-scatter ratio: 21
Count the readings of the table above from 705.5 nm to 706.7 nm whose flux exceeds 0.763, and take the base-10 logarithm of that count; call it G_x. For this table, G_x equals 0.85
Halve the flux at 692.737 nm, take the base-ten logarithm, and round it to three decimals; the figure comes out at -0.441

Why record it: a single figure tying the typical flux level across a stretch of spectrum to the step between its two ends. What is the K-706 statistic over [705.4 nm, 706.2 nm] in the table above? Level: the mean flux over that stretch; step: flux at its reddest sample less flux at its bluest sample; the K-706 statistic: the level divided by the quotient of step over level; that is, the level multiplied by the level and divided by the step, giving -39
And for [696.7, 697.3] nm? 70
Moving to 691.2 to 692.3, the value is 20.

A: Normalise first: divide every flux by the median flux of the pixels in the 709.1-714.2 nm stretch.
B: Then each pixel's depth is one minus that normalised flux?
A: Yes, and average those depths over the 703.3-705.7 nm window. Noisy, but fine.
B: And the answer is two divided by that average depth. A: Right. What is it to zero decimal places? 15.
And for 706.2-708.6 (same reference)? 23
